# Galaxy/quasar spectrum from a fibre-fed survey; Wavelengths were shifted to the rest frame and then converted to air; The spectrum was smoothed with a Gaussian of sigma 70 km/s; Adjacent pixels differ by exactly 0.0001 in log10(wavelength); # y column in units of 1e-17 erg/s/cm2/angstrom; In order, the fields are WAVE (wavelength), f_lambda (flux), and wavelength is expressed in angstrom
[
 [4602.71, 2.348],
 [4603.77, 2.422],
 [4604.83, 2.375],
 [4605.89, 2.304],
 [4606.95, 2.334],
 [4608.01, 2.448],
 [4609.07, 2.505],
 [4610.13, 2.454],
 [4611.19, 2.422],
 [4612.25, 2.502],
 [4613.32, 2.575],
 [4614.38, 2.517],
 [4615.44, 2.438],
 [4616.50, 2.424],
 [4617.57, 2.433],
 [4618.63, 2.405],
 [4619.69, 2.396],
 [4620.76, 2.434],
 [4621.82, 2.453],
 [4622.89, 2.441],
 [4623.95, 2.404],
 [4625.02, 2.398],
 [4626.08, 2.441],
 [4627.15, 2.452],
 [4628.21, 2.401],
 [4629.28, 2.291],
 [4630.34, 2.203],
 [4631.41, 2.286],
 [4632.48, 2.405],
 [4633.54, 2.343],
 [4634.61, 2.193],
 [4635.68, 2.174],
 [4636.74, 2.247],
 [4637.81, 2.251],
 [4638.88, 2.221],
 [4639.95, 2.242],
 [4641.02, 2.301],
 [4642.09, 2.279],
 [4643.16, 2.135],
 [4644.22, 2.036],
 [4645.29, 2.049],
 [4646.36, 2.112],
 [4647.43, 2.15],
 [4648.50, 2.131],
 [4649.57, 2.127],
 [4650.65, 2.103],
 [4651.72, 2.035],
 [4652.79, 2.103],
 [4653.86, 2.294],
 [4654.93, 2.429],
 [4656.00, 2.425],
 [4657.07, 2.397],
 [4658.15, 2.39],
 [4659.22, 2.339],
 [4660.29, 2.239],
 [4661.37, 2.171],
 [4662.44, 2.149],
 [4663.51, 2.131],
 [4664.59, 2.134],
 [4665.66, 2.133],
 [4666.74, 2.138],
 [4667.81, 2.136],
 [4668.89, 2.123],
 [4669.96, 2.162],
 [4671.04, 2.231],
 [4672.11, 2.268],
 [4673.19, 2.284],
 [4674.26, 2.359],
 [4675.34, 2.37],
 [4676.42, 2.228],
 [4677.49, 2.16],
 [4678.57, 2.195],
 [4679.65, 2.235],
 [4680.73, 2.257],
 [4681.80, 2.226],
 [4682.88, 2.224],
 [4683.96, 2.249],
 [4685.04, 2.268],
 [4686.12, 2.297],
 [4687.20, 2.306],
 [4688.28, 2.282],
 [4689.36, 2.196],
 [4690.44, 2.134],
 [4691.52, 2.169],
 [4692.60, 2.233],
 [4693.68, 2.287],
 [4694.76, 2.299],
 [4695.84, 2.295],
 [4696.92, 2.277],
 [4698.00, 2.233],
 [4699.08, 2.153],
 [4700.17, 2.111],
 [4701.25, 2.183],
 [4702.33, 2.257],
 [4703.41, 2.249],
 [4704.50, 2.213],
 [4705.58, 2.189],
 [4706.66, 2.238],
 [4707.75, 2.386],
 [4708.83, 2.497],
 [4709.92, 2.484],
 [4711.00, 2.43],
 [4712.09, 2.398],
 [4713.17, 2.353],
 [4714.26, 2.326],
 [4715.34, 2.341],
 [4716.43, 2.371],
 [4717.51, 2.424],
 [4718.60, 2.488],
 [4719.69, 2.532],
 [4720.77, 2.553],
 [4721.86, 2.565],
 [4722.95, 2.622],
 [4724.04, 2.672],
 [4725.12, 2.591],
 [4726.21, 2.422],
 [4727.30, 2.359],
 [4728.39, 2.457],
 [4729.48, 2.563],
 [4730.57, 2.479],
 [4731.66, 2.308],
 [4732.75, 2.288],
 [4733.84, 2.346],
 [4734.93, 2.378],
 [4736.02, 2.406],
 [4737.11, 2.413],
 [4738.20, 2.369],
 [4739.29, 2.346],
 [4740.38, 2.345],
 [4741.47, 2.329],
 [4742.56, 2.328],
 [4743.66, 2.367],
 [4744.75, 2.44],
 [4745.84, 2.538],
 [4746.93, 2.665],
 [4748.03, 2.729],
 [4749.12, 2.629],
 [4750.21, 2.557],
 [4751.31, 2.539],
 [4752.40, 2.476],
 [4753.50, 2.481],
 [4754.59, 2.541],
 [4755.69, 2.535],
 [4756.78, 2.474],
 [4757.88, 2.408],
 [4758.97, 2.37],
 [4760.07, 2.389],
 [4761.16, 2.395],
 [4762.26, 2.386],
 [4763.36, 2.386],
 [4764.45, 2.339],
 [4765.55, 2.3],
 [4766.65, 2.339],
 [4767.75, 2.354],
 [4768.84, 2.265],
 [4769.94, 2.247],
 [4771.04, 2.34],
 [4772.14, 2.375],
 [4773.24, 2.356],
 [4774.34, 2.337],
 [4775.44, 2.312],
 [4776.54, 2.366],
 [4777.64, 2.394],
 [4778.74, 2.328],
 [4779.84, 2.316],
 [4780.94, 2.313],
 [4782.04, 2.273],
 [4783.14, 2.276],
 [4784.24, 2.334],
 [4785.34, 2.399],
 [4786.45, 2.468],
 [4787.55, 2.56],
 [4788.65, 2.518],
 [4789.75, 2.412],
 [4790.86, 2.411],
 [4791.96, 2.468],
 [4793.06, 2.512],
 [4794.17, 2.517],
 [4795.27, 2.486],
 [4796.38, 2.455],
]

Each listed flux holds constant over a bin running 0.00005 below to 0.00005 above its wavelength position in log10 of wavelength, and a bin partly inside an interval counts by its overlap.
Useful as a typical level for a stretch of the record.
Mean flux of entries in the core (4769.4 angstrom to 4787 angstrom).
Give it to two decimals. 2.34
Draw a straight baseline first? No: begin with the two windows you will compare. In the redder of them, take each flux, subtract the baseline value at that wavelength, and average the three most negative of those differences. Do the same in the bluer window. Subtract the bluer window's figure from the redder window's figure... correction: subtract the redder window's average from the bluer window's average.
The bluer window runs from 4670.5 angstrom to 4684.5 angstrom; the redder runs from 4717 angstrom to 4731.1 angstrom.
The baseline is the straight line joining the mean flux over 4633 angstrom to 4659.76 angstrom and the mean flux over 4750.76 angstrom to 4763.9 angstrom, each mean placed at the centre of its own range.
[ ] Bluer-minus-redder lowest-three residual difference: -0.12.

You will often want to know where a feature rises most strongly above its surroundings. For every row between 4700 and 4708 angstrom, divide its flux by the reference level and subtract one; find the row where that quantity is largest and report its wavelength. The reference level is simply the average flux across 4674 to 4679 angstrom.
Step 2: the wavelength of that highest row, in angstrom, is 4707.75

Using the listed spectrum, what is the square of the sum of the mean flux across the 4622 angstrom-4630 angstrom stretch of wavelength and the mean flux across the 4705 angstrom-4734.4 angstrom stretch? 23.4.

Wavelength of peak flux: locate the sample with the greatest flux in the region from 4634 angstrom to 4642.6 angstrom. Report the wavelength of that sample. 4641.02 angstrom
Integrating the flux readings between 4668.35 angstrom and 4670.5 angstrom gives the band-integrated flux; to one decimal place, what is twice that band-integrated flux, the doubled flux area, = 9.2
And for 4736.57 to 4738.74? 10.4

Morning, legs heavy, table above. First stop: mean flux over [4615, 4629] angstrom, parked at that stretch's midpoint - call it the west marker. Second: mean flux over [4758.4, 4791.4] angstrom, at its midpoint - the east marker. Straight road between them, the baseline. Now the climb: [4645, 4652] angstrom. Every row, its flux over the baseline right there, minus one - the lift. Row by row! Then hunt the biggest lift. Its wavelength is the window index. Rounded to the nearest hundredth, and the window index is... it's 4647.43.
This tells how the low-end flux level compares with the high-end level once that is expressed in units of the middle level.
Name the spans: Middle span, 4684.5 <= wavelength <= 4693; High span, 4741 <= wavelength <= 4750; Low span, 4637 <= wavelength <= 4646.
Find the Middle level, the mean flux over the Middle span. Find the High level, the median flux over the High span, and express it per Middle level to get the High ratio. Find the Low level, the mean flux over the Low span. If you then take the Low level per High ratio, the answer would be 1.97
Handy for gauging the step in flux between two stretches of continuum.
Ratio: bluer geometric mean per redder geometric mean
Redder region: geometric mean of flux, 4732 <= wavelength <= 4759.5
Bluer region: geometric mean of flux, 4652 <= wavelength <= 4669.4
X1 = 0.91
